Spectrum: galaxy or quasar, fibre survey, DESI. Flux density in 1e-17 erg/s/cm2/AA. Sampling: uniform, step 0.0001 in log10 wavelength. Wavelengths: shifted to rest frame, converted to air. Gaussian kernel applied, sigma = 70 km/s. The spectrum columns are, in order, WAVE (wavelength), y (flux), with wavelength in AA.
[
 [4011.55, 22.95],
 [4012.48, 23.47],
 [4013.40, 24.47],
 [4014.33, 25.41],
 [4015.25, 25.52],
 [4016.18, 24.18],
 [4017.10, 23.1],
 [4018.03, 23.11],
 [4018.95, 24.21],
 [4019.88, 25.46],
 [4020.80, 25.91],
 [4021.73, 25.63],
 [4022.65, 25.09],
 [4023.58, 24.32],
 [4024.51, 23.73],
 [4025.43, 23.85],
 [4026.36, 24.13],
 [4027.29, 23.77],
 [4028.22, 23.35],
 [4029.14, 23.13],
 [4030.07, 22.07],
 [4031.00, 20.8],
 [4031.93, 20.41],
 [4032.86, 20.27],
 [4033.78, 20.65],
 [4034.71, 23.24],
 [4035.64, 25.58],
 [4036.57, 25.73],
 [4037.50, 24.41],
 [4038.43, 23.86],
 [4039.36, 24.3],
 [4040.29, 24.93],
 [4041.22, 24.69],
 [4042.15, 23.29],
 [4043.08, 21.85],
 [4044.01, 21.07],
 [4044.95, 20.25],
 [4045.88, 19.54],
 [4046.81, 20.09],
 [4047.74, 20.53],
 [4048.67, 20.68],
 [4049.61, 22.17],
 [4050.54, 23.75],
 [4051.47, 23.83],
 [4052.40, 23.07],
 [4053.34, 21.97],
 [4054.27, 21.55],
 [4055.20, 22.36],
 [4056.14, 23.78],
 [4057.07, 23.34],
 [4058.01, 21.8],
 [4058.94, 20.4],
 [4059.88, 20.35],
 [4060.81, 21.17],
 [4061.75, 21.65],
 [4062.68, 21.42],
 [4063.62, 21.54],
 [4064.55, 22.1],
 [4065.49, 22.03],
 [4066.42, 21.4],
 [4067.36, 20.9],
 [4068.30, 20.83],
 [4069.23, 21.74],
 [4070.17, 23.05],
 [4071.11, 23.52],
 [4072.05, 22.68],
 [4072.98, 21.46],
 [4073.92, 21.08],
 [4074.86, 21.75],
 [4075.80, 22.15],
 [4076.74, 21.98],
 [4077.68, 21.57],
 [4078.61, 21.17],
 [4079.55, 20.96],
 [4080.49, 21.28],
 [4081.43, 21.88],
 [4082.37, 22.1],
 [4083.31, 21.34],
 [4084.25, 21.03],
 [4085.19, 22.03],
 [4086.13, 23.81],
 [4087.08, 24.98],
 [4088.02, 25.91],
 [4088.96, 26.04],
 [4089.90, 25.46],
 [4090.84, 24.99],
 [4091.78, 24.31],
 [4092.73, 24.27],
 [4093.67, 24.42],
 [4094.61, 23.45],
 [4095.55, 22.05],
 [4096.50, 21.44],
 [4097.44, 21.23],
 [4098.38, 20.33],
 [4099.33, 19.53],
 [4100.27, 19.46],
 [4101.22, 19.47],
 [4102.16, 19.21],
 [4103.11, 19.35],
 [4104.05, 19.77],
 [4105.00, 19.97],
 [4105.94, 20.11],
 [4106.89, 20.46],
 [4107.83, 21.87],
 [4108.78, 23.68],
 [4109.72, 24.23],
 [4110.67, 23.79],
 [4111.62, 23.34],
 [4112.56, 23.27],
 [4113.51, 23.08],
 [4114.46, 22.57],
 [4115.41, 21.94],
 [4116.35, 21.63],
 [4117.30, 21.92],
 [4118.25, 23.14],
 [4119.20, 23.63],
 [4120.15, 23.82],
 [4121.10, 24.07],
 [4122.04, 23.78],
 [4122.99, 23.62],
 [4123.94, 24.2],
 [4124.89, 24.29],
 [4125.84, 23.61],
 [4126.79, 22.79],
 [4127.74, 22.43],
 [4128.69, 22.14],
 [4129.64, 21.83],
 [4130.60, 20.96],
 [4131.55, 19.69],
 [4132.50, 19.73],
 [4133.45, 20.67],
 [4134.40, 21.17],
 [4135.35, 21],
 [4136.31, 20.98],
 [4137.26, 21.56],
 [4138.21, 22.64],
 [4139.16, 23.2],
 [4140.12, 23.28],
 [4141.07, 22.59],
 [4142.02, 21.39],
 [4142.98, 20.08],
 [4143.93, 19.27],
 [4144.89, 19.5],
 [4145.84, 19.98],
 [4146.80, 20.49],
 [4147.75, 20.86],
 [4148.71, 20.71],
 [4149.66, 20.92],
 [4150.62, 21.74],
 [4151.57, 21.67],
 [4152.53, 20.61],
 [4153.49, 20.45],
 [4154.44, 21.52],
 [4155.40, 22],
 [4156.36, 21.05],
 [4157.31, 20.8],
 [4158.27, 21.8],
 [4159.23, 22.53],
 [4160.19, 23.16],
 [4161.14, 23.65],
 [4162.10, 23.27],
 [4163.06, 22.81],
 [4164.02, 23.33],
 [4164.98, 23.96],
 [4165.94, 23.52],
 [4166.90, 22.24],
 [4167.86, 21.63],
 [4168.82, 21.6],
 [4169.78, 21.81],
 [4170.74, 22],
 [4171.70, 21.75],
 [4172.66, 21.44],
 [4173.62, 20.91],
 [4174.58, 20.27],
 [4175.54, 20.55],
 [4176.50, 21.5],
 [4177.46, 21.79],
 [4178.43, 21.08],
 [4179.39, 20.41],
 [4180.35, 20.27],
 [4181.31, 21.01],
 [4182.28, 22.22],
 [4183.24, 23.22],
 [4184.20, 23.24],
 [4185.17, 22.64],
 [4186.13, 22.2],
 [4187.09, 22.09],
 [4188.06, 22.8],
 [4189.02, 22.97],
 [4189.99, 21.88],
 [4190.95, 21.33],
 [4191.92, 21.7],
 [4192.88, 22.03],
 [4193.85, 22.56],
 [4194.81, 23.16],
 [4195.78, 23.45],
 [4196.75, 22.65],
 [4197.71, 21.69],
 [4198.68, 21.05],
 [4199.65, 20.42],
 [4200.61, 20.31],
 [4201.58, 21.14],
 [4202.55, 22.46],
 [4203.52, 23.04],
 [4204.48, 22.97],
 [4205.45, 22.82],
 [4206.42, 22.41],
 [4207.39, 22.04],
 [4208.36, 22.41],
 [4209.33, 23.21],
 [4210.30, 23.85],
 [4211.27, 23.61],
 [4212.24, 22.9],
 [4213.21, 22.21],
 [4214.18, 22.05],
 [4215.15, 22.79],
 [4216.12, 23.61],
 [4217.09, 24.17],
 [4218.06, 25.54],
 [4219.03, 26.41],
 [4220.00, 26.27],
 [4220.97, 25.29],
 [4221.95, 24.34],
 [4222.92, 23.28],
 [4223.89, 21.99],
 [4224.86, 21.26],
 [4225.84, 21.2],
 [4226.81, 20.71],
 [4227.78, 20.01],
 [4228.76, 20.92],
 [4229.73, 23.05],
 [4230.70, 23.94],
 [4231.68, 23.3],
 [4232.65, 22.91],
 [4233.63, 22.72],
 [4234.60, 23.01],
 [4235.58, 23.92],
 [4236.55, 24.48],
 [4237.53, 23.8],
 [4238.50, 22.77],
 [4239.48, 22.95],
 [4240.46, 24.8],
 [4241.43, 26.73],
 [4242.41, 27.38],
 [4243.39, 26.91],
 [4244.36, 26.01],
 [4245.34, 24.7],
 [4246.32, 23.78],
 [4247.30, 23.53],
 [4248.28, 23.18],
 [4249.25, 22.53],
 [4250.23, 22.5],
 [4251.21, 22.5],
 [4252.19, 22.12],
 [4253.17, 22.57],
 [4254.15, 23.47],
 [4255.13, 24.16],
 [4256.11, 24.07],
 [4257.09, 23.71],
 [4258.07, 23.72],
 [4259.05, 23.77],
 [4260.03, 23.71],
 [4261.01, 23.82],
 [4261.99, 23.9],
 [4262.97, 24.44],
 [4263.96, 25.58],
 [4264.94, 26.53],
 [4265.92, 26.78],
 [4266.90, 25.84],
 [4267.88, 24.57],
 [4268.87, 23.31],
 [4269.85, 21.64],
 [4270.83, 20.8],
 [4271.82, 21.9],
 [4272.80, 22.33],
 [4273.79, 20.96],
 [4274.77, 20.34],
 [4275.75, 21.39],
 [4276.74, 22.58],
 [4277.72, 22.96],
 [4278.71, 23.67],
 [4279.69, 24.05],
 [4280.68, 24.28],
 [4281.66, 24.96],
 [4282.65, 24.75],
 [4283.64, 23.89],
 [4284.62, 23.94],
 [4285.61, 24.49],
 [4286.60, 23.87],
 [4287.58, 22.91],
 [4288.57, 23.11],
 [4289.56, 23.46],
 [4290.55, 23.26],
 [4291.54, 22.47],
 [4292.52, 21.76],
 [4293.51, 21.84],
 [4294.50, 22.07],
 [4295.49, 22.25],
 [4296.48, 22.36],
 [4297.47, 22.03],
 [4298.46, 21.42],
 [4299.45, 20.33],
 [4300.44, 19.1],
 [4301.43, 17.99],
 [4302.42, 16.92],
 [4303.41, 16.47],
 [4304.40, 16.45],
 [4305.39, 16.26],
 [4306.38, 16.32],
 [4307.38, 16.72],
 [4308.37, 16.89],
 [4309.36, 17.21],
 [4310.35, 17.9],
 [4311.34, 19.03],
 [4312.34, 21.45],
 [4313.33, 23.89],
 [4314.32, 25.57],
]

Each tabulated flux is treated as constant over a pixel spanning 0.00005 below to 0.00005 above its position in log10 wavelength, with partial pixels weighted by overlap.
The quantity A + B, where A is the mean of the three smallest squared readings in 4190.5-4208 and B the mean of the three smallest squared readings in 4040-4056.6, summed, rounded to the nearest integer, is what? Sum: 823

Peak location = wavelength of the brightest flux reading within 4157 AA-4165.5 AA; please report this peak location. 4164.98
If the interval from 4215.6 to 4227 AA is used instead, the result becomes 4219.03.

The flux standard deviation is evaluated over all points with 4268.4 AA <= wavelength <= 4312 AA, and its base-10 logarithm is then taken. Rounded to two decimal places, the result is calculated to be 0.43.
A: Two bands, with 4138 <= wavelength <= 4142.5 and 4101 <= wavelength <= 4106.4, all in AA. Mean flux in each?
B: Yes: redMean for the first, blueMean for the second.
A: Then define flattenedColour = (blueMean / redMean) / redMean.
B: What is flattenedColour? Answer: 0.0384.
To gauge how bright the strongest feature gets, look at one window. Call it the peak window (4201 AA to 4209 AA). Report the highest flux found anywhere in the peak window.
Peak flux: 23.04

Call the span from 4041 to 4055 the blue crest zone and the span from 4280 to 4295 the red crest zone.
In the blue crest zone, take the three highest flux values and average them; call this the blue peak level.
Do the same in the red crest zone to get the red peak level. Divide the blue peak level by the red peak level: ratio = 0.97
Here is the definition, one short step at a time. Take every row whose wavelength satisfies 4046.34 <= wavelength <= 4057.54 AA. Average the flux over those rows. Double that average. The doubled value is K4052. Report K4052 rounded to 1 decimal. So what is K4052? 44.5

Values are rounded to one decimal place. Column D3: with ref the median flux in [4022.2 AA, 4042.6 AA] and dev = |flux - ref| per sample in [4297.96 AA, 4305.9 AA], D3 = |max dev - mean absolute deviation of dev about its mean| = 5.9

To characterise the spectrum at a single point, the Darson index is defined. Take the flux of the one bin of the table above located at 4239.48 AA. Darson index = 22.95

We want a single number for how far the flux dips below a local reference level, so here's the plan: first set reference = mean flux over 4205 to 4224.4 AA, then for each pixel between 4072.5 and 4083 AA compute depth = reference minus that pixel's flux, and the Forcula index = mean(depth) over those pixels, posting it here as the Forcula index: 2.0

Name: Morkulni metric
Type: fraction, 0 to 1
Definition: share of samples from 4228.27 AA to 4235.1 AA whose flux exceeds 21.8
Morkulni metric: 0.86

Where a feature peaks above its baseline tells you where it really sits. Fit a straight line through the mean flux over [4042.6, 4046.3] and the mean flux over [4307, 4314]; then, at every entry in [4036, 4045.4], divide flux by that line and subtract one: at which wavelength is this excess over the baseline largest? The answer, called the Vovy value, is 4036.57 AA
